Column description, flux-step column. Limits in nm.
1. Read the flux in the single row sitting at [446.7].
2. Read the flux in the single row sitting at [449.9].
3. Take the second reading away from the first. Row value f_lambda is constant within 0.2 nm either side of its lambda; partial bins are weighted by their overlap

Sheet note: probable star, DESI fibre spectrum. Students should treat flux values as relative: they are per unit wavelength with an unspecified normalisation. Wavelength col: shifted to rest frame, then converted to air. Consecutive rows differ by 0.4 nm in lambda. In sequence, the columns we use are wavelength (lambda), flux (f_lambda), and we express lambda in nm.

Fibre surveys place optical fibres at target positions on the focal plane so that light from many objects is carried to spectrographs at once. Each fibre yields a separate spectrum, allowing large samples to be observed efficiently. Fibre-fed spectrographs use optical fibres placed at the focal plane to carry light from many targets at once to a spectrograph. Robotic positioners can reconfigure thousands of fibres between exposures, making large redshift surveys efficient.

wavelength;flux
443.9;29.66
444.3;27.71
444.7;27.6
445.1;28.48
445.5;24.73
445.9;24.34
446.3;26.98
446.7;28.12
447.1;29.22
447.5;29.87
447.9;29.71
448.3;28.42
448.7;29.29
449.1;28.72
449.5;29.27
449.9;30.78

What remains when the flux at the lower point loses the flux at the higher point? -2.7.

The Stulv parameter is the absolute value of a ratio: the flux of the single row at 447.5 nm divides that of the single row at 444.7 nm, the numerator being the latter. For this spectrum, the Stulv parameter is 0.92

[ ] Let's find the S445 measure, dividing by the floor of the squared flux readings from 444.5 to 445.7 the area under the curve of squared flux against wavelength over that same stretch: 1.43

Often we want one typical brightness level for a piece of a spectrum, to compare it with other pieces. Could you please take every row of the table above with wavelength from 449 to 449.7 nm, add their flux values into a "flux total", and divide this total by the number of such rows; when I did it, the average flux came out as 29.0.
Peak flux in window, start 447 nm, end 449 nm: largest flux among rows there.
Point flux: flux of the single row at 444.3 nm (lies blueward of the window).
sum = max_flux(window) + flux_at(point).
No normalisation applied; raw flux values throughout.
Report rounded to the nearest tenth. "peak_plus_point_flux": 57.6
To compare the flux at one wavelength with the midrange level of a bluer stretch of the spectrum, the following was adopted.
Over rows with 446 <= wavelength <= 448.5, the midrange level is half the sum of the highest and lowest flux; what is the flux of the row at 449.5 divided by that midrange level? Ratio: 1.030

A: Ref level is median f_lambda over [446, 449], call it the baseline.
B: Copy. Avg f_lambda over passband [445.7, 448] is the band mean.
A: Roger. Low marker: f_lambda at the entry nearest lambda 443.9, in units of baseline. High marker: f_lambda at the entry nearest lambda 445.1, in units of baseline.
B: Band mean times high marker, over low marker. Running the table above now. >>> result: 26.9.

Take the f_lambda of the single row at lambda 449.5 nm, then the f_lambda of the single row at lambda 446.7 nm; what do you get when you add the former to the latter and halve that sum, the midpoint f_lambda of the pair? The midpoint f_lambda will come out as 28.7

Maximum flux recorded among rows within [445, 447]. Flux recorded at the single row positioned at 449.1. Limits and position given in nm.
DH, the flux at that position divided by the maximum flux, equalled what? 1.01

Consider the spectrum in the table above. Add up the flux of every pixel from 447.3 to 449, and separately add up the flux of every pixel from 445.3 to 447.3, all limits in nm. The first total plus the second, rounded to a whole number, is 251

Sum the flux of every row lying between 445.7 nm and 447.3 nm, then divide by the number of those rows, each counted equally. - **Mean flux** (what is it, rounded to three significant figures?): 27.2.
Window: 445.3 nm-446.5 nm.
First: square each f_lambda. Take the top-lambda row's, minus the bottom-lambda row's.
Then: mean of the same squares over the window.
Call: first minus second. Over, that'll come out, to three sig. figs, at -528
